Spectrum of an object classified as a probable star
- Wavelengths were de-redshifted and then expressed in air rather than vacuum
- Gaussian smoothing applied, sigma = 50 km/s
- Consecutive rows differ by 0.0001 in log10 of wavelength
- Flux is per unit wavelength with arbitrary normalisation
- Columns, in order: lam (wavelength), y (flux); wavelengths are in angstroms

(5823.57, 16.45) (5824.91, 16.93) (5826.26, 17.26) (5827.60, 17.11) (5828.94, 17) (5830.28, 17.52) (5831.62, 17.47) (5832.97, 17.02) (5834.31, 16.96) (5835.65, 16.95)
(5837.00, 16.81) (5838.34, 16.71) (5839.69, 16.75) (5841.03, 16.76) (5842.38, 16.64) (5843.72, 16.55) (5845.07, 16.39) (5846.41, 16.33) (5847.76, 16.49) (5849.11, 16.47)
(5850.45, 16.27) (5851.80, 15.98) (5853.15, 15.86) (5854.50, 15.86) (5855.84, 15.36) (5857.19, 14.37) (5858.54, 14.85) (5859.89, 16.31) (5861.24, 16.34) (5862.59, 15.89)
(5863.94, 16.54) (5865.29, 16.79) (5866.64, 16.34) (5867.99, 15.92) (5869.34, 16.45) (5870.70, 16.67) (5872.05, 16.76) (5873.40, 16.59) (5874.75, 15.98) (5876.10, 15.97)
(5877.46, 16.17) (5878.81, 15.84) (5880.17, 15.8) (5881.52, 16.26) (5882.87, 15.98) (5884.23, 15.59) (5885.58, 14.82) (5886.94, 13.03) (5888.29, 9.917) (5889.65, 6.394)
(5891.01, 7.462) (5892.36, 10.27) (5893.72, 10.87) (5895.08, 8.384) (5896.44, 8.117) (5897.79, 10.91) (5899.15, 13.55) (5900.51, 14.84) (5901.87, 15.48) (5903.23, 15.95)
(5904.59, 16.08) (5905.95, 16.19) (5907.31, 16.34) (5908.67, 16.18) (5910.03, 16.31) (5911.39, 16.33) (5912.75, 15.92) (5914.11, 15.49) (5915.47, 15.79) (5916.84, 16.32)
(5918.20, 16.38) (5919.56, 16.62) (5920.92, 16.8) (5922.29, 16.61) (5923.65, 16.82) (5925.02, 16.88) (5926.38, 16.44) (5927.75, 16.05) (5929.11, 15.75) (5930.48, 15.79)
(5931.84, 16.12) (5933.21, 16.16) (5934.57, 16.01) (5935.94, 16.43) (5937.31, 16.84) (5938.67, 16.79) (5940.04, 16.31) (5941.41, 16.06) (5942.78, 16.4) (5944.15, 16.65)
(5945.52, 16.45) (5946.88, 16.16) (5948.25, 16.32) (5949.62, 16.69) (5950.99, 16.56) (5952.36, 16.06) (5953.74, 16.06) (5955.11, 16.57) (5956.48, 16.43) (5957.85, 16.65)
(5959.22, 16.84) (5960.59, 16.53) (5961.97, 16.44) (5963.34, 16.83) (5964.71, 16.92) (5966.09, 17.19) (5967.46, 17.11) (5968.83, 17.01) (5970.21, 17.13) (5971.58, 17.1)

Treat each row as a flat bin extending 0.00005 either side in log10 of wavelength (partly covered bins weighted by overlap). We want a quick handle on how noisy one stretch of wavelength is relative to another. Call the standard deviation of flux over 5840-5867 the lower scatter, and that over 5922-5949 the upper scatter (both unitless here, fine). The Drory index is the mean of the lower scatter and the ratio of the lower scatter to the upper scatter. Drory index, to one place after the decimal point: 1.2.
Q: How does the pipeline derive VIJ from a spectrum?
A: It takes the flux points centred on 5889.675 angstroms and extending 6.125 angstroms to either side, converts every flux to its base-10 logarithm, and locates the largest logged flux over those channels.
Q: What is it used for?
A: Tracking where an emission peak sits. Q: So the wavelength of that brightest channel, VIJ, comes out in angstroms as 5884.23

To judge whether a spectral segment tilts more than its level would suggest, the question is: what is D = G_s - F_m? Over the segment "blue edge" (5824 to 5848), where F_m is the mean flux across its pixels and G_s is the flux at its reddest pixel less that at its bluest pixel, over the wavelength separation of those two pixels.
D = -16.9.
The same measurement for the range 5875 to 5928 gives -14.5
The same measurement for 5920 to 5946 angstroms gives -16.4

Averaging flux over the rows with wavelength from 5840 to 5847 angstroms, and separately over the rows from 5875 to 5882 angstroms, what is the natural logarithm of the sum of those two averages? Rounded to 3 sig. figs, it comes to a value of 3.48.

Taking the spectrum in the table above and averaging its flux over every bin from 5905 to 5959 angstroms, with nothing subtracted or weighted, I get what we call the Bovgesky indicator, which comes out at 16.3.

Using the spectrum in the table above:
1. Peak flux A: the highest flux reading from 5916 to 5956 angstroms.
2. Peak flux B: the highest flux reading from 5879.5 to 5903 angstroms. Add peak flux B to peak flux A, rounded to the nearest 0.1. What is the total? 33.1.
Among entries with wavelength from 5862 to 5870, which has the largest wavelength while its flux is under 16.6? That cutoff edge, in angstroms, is 5869.34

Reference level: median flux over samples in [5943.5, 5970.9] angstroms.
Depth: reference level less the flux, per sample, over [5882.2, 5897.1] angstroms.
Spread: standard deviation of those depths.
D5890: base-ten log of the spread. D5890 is 0.5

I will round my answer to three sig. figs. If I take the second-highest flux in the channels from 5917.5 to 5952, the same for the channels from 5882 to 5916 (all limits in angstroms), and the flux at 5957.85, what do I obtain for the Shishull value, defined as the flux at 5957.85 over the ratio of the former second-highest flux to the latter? 16.1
